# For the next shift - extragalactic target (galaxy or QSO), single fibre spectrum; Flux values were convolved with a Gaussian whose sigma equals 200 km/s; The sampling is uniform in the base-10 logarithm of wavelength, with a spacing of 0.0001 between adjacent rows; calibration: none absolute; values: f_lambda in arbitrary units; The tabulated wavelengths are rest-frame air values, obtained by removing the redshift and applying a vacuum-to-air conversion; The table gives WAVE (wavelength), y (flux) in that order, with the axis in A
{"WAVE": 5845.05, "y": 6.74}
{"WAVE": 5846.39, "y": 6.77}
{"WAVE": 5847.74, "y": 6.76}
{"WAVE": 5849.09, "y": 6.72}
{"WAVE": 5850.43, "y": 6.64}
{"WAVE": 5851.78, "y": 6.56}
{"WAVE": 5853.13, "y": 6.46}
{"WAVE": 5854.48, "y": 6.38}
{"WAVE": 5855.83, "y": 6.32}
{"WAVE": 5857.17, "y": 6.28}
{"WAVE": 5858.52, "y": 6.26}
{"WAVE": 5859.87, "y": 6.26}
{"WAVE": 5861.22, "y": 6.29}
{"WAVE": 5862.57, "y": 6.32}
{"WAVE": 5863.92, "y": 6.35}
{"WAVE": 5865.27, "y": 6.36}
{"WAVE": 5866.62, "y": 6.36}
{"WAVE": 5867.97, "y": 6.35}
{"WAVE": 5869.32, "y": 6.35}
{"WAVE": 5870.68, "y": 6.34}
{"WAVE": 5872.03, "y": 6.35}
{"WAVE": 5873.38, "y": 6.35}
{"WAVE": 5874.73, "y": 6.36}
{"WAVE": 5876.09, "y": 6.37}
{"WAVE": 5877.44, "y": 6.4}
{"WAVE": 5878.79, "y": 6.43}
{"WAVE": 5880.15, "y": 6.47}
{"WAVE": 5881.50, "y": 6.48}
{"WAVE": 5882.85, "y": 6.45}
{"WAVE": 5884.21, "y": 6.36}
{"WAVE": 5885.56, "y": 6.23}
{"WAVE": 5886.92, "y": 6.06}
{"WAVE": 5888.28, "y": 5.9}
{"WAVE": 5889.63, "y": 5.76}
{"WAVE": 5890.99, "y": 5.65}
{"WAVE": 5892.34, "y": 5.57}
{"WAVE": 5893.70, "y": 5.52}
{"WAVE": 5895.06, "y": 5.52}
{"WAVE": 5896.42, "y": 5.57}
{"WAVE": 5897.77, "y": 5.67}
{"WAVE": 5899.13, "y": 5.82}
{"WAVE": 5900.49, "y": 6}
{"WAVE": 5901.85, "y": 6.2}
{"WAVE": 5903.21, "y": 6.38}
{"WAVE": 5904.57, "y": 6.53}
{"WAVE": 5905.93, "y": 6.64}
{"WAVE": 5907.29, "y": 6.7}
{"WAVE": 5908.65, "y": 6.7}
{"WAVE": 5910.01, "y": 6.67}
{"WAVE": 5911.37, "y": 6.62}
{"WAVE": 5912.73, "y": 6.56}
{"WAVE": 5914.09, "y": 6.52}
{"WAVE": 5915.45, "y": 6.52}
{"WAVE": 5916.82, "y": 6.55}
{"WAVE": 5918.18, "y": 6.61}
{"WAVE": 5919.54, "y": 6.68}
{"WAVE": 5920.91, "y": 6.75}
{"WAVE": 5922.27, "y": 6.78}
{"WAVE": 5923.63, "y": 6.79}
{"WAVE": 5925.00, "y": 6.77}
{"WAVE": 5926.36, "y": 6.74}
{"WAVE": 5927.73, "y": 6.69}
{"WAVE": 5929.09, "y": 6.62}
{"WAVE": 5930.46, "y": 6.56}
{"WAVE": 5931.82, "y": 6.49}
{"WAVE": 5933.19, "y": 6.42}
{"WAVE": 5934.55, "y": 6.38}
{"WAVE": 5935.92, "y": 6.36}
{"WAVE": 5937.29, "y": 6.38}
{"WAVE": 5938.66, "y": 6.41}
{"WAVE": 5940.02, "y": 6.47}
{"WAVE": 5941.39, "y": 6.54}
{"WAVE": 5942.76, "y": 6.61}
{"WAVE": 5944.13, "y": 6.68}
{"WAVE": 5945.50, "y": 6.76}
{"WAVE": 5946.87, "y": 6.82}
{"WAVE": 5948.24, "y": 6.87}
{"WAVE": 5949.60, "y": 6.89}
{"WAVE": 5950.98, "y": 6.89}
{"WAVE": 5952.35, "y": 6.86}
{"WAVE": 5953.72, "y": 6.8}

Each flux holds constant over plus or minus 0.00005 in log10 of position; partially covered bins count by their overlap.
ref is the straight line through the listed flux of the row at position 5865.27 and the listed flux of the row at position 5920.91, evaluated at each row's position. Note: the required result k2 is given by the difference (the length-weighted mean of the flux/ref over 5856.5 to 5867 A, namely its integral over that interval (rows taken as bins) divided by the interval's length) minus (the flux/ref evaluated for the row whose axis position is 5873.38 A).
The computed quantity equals 0.006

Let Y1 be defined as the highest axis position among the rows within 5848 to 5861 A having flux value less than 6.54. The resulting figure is 5859.87 A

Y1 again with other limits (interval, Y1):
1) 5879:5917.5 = 5915.45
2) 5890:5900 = 5899.13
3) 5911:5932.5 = 5931.82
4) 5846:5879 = 5878.79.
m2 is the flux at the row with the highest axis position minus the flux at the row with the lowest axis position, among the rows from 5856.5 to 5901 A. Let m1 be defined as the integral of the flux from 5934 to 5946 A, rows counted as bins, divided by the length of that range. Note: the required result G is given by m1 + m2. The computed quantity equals 6.2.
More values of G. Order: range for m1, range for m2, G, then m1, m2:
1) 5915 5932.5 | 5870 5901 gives 6.3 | 6.66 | -0.3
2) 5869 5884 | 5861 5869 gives 6.5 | 6.39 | 0.1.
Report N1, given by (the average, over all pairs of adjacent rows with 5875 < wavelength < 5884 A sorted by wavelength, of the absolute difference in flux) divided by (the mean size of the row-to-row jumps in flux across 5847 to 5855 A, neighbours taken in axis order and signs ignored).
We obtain 0.4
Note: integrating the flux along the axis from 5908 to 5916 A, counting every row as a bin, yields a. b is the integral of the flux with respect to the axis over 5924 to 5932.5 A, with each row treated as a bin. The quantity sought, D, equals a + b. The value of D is 109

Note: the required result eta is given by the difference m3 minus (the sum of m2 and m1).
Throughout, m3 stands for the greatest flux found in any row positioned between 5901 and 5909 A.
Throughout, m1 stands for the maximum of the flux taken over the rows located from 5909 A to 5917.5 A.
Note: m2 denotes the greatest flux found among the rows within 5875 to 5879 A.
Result -6.4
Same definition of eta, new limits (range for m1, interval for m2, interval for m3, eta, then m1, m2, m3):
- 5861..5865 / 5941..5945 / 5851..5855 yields -6.5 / 6.35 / 6.68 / 6.56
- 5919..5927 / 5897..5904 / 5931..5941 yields -6.7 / 6.79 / 6.38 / 6.49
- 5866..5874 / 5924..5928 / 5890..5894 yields -7.5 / 6.36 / 6.77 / 5.65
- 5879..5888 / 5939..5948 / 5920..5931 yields -6.5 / 6.48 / 6.82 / 6.79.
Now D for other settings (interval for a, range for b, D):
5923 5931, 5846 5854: 107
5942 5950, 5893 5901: 100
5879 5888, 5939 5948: 117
